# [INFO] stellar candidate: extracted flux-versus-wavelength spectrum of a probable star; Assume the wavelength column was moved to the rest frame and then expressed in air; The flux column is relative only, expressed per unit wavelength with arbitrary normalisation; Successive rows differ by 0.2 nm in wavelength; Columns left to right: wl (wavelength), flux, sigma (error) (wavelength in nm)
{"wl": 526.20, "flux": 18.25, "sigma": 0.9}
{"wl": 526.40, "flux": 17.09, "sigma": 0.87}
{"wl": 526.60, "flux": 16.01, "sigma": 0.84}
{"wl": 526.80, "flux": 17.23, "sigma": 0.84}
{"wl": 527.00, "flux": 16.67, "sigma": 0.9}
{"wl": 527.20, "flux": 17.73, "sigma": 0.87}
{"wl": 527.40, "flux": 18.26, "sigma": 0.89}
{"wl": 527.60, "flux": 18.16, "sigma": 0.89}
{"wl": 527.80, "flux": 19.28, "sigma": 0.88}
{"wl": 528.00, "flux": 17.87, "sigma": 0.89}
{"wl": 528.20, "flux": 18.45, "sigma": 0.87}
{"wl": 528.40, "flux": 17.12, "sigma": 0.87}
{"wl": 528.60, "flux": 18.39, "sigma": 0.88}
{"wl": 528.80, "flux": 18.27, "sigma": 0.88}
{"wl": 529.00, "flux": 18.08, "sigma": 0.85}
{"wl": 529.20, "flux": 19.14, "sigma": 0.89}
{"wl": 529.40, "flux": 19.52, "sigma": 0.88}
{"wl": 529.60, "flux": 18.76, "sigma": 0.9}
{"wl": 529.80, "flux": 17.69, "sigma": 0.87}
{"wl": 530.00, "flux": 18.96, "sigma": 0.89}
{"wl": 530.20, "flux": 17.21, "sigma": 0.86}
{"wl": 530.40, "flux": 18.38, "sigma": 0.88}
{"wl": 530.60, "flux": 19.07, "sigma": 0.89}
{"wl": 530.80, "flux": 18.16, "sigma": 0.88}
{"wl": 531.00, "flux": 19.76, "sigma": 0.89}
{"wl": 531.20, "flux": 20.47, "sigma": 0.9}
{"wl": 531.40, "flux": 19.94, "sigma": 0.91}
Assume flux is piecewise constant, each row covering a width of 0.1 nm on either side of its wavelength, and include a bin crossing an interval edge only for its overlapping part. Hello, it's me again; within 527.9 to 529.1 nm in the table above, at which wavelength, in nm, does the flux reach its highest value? 528.20 nm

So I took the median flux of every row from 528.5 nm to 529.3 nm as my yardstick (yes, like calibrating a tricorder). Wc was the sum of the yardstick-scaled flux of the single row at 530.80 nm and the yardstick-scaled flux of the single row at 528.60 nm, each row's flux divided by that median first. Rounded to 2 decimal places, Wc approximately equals 1.99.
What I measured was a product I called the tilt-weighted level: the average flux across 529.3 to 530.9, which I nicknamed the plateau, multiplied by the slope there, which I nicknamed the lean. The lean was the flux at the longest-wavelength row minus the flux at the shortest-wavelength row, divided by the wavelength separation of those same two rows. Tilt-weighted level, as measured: -18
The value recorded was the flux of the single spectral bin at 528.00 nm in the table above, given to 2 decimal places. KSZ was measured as 17.87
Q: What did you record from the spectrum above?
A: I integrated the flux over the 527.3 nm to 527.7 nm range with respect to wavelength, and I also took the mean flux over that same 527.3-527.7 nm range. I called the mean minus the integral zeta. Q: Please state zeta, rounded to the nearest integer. 11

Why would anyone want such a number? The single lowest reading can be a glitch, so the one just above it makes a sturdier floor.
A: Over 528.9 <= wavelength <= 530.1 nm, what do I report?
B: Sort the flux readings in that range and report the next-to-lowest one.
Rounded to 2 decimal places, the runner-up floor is 18.08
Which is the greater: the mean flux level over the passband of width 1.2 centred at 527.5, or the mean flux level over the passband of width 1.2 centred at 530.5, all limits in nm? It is 18.6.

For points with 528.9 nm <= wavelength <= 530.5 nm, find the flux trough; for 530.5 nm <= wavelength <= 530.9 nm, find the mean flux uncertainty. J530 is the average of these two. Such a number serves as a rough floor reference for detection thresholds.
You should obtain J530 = 9.05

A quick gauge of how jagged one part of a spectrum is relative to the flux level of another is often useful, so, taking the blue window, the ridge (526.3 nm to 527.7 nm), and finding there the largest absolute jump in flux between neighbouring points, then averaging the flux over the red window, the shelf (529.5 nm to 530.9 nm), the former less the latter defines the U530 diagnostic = -17.1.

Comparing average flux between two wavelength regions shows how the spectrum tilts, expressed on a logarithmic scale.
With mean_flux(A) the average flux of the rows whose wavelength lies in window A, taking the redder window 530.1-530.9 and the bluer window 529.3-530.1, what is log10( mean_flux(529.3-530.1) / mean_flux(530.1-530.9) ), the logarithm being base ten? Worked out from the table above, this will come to 0.012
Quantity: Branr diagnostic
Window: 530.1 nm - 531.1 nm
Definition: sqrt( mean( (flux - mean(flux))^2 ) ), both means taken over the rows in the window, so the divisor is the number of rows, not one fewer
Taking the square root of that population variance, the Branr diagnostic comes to 0.86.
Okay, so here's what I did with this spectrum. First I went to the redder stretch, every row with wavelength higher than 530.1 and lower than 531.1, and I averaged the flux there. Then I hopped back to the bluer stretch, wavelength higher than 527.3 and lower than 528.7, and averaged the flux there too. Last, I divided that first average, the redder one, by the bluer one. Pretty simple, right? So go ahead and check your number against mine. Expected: 1.02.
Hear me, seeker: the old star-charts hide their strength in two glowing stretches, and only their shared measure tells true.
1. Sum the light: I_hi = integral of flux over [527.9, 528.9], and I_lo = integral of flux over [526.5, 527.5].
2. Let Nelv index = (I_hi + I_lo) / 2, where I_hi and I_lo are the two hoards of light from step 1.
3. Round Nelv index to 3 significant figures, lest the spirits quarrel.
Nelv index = 17.6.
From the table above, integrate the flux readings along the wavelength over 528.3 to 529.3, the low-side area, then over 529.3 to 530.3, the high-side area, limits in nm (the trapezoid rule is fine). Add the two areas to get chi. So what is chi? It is 36.6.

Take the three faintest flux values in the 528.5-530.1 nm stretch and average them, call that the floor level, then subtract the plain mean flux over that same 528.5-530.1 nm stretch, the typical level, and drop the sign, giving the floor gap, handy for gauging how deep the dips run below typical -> 0.59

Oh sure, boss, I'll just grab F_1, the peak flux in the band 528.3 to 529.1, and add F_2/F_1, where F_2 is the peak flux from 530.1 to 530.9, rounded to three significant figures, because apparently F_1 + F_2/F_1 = 19.4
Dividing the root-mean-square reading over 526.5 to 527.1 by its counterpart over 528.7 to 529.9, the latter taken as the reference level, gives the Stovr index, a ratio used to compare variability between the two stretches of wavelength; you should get 0.895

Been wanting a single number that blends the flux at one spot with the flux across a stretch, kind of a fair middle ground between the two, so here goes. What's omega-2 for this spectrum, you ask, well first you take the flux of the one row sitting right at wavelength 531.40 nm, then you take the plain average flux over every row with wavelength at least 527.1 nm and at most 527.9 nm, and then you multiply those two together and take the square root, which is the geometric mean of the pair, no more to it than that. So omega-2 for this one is 19.1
